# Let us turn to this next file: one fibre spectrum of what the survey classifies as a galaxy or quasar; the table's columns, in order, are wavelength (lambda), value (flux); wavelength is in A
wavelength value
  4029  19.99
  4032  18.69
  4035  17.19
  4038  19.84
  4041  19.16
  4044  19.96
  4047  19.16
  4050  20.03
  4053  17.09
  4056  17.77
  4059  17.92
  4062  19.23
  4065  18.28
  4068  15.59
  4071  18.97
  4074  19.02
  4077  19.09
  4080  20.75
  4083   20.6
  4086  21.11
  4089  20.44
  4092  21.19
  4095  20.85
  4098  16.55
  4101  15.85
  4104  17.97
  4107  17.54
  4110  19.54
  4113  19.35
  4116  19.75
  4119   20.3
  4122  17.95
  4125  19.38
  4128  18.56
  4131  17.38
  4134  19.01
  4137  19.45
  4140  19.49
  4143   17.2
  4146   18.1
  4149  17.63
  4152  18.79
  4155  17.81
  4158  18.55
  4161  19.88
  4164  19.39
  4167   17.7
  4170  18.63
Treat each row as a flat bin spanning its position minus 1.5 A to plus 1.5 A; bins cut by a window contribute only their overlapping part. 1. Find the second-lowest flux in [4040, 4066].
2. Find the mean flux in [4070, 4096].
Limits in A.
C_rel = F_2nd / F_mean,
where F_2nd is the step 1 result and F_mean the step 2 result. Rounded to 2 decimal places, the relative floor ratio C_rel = 0.88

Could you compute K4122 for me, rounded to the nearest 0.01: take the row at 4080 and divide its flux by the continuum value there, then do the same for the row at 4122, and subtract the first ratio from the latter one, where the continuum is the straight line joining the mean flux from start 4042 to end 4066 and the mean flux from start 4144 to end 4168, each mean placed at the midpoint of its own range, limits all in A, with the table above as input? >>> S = -0.15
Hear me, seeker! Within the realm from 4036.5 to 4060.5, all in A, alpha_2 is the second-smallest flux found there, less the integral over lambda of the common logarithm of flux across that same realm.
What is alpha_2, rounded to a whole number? -13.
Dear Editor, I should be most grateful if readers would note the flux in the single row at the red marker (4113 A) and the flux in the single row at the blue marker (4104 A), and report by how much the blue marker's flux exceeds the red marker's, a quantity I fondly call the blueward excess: -1.4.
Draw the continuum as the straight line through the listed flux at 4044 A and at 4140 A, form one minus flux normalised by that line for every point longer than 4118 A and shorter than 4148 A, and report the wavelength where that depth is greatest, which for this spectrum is 4143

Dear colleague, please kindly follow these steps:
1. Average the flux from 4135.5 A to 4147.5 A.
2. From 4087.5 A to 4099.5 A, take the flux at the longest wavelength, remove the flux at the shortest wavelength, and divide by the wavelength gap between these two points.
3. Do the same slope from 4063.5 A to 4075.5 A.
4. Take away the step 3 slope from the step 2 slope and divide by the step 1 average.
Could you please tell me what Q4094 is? -0.028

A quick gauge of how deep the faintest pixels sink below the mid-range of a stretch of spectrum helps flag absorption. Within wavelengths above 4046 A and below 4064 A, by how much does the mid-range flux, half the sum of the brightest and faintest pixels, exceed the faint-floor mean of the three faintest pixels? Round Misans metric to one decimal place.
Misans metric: 1.0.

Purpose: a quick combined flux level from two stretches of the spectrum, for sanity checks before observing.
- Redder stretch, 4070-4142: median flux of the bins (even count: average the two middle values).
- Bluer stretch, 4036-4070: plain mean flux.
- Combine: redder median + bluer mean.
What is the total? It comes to 37.9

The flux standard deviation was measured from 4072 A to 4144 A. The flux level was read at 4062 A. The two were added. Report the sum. 20.7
